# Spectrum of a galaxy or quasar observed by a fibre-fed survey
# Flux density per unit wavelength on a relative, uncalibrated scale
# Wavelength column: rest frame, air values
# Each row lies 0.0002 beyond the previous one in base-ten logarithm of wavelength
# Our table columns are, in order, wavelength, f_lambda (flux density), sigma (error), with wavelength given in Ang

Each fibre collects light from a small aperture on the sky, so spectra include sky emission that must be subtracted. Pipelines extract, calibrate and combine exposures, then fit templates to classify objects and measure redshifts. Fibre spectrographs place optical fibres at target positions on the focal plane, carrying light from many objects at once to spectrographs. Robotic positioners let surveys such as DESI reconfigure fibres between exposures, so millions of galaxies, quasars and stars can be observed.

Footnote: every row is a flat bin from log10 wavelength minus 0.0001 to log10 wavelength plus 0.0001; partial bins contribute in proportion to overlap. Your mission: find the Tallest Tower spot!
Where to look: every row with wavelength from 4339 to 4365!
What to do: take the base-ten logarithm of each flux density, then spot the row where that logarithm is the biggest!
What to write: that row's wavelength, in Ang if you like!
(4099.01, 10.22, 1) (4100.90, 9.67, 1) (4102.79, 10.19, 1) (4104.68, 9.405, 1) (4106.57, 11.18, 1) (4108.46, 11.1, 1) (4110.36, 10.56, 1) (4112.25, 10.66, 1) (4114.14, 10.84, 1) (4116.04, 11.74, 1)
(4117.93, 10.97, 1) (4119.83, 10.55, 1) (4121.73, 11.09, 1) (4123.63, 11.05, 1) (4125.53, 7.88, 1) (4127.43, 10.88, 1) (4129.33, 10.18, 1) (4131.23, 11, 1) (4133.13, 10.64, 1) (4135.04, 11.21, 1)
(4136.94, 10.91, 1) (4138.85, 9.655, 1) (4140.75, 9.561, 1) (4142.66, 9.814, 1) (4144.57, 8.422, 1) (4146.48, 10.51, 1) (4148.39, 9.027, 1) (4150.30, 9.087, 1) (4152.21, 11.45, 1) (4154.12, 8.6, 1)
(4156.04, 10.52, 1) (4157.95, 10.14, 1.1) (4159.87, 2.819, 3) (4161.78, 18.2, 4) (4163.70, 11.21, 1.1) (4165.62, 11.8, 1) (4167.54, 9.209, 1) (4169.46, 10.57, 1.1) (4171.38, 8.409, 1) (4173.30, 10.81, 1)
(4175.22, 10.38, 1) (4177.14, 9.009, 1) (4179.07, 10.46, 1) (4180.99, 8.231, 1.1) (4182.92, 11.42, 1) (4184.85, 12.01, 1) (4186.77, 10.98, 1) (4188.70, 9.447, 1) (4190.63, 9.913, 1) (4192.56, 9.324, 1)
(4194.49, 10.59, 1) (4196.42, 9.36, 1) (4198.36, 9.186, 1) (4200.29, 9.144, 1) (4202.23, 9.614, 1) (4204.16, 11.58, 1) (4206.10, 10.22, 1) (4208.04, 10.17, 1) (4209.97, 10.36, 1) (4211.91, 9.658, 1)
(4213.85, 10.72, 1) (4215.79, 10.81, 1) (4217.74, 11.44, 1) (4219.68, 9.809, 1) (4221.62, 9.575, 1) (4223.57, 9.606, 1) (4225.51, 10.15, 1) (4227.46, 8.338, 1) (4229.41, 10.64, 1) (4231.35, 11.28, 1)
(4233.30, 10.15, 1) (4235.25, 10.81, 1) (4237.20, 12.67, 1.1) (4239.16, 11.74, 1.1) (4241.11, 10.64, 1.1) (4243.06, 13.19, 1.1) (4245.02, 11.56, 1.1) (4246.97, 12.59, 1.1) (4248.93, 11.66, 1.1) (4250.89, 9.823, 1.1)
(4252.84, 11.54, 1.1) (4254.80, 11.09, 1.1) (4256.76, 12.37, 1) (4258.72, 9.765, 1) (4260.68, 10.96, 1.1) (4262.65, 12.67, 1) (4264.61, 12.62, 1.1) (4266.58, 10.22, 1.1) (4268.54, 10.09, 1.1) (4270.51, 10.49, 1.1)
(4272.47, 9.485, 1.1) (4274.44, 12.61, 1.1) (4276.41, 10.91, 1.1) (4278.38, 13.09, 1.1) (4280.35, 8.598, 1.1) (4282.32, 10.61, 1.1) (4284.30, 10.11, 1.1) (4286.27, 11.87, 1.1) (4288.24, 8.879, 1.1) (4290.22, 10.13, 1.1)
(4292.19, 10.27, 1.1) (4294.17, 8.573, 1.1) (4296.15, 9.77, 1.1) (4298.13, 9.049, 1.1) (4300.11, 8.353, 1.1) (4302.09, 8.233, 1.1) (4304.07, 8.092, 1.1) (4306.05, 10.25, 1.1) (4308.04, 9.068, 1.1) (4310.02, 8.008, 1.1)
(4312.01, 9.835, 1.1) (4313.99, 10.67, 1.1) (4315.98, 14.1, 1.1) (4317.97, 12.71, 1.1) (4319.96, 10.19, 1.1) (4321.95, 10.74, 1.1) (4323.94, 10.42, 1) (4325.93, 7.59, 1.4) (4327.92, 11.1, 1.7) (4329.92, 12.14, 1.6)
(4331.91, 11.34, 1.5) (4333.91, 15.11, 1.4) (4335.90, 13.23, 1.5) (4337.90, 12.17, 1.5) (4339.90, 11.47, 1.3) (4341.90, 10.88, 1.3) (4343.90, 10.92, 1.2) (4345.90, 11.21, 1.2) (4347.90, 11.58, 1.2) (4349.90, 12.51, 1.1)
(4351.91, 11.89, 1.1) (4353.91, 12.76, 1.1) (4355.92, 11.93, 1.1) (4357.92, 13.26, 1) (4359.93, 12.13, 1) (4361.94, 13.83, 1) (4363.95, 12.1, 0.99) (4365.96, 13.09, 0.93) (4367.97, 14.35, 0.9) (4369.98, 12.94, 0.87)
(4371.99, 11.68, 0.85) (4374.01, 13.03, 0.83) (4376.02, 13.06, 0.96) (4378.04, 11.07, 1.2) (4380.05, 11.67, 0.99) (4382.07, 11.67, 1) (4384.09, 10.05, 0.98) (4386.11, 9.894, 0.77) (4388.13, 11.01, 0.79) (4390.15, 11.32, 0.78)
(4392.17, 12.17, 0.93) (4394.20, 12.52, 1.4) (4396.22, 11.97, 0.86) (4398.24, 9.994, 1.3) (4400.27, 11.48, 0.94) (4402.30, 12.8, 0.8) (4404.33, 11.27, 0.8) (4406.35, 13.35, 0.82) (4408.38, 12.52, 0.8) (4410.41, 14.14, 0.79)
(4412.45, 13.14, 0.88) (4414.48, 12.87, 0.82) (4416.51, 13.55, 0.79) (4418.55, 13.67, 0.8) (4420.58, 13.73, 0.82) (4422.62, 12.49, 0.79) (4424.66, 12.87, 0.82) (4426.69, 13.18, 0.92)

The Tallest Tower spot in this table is 4361.94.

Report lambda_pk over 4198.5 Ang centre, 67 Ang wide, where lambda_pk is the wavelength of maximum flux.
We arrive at 4184.85 Ang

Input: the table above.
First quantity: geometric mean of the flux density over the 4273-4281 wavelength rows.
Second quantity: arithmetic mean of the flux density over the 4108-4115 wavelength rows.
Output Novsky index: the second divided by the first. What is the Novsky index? 0.97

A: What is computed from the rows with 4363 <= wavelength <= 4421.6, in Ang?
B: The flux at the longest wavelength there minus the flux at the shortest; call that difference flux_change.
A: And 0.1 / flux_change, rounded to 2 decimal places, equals 0.06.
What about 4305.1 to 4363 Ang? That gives 0.03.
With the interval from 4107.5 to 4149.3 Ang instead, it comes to -0.05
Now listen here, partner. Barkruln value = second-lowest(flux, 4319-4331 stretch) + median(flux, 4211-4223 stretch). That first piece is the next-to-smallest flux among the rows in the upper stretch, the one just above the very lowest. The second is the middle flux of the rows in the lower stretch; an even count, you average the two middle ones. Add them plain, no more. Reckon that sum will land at 20.5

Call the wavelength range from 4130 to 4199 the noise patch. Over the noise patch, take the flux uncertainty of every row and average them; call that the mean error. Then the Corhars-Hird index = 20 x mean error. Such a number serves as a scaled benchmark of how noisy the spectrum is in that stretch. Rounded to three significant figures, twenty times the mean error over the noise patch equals 23.0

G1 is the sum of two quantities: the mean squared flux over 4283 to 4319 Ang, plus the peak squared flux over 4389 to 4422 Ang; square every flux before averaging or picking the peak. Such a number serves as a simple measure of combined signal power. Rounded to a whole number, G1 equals 300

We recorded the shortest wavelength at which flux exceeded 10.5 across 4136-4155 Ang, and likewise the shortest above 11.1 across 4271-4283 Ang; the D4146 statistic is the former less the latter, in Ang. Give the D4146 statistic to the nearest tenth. -137.5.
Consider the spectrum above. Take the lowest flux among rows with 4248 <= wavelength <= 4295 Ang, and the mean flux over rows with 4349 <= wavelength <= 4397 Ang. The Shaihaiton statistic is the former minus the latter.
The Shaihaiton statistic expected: -3.6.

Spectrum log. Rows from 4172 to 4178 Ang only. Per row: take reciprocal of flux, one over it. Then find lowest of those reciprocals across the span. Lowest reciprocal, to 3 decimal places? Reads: 0.093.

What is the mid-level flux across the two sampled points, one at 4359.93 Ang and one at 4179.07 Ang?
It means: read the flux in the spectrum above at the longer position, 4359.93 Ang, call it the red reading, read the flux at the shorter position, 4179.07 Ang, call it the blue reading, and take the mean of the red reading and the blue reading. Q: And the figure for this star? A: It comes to 11.3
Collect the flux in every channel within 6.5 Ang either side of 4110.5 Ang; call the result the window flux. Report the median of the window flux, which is 10.8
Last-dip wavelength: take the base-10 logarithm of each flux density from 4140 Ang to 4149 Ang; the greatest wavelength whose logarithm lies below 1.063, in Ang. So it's 4148.39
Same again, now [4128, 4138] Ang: 4136.94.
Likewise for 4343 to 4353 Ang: 4345.90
